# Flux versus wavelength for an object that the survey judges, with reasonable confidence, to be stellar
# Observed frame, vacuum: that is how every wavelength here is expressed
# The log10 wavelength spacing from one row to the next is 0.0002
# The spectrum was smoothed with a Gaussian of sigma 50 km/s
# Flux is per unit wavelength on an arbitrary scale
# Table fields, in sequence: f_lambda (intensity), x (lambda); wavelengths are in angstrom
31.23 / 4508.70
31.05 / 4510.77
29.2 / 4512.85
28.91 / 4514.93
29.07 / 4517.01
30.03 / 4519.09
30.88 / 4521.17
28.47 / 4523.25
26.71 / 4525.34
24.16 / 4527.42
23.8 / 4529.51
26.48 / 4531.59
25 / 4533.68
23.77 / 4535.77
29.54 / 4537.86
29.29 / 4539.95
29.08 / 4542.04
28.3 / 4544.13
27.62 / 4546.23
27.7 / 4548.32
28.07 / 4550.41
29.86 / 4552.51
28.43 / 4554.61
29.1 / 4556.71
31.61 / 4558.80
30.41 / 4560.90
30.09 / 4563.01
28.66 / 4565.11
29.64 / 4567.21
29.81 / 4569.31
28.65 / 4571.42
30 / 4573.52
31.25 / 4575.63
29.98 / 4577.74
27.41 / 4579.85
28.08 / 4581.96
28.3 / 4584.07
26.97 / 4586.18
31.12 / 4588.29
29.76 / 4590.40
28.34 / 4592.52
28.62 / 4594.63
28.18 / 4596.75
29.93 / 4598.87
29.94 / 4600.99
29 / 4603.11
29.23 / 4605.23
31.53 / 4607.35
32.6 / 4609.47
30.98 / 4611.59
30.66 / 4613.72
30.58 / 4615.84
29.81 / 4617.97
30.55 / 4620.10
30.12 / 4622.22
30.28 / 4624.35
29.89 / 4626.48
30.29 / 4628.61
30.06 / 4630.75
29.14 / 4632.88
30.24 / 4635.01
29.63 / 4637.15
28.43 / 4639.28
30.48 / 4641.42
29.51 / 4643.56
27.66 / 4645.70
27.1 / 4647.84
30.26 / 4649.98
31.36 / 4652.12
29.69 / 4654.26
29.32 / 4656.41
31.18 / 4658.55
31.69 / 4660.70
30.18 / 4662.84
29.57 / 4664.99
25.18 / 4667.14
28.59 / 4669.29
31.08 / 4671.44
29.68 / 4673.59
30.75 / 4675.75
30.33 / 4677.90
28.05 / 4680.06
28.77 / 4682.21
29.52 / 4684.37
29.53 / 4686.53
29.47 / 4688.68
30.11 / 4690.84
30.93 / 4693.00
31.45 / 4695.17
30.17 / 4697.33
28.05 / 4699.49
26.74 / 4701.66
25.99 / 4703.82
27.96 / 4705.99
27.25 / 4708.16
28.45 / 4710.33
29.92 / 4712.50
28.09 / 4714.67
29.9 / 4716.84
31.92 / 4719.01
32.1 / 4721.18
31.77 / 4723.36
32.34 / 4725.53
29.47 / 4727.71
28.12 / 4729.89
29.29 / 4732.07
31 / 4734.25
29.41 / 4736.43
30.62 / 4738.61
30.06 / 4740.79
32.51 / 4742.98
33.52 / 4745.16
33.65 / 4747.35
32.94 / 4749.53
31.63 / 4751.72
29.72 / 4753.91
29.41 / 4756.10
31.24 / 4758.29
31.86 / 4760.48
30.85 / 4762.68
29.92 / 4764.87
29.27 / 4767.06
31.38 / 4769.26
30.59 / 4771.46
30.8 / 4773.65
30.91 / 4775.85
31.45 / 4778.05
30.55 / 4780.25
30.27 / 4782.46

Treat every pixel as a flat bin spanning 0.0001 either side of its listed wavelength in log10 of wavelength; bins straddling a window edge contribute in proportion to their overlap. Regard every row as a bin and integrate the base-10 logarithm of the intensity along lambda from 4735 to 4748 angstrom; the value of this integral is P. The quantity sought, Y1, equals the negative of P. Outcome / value -19.5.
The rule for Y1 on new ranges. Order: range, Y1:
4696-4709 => -18.8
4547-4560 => -19.0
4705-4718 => -18.9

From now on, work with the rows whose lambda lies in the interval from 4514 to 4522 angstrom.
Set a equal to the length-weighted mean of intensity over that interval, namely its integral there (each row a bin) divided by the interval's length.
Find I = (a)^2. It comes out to 883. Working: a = 29.7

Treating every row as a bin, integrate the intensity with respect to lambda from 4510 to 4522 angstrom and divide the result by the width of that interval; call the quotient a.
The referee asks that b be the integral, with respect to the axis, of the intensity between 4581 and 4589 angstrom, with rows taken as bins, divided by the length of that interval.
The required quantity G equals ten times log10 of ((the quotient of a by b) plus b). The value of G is 14.7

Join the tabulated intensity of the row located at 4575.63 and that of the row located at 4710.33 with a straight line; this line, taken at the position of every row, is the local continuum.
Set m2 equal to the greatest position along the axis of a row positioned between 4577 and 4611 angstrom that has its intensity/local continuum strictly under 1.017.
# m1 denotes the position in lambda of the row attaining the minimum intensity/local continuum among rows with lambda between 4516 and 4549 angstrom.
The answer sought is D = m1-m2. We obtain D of -75.7 angstrom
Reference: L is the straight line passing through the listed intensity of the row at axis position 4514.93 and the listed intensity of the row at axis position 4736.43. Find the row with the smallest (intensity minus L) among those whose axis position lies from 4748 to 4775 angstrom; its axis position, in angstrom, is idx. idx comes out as 4767.06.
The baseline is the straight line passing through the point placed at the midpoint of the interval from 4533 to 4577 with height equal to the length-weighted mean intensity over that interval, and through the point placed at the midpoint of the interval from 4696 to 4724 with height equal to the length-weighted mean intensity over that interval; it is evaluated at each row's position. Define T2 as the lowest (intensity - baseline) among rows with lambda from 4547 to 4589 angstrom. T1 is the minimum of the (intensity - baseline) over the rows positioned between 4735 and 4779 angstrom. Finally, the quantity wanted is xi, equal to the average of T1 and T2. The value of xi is -0.9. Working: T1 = 0.1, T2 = -2.0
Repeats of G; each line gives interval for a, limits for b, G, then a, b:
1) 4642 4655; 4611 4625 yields 15.0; 29.3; 30.4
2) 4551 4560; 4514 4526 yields 14.8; 29.7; 29.1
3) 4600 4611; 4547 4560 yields 14.8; 30.5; 29.1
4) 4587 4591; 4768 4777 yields 15.0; 30.4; 30.9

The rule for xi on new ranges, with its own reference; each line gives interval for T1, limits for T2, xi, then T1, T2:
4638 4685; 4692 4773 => -3.5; -3.9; -3.1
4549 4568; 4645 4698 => -2.3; -0.8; -3.9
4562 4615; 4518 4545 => -3.5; -2.0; -5.1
